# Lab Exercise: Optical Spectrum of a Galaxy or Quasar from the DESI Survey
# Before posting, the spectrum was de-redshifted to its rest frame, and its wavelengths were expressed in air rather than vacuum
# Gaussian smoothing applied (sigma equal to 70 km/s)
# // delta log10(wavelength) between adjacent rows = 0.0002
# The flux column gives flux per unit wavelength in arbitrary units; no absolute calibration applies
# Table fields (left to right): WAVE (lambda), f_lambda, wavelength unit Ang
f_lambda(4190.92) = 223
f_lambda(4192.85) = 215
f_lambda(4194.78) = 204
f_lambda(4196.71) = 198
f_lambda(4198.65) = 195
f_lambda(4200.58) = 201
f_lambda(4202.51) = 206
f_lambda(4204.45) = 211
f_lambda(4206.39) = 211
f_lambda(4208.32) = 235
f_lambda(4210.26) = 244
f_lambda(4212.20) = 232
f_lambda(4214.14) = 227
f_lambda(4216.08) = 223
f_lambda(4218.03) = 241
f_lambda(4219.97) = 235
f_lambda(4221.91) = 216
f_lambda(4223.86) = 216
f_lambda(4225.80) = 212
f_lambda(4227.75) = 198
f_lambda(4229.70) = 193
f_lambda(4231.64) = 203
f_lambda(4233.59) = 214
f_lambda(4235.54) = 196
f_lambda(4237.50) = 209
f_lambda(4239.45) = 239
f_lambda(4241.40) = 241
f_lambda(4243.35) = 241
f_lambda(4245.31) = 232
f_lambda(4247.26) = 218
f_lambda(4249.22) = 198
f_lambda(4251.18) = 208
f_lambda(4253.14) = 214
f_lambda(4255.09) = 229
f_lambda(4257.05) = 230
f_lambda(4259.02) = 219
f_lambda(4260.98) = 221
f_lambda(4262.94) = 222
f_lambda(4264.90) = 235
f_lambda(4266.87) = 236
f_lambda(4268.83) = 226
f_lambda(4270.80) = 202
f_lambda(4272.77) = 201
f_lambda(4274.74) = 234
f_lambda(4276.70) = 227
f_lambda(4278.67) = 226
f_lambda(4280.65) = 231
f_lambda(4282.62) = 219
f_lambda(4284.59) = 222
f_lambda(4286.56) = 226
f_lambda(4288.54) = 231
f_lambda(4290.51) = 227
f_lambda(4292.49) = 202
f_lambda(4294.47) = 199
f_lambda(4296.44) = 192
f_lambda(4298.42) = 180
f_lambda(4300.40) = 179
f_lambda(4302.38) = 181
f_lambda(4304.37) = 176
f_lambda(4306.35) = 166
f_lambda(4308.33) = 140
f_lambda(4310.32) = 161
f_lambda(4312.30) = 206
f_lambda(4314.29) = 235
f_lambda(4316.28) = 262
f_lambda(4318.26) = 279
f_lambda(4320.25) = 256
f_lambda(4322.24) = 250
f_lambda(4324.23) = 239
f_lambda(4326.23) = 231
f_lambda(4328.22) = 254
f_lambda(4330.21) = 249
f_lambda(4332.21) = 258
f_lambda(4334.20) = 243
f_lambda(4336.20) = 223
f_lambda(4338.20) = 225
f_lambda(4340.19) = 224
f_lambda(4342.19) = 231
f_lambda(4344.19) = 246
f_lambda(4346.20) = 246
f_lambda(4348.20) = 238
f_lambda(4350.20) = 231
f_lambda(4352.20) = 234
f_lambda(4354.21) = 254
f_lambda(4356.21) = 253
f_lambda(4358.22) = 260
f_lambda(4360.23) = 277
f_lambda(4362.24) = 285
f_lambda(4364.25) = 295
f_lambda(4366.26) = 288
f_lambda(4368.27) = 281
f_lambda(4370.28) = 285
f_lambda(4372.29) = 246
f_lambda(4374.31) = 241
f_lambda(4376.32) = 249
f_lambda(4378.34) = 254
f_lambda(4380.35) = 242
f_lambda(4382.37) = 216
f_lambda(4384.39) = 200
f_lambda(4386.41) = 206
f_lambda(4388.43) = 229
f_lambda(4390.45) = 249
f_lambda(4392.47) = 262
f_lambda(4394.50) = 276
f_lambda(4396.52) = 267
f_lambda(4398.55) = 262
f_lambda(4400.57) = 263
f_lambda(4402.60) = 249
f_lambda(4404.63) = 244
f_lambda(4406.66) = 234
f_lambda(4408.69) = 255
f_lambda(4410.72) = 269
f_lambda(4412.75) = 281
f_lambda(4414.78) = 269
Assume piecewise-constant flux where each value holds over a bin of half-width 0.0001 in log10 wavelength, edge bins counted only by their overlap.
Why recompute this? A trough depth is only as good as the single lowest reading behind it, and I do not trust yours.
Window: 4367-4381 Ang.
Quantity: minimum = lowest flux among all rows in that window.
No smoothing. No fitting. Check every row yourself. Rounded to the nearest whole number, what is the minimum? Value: 241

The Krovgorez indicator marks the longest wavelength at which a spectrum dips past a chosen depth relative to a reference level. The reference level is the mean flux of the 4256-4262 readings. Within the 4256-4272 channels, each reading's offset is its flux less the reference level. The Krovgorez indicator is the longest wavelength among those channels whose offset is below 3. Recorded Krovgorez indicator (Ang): 4270.80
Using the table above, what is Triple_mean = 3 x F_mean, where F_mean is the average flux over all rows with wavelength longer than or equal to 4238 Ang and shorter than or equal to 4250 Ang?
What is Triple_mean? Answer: 684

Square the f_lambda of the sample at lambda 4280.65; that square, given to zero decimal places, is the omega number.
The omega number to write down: 53361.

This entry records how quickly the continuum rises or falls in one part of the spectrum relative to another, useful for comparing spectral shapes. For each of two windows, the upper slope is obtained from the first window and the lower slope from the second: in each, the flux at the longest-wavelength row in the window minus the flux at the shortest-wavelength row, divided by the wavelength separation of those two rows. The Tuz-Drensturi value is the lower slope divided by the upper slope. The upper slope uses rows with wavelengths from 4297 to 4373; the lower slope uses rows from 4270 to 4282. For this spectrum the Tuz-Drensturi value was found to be 3.3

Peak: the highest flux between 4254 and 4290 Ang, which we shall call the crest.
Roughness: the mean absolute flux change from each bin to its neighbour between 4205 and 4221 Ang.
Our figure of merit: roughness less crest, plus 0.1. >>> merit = -225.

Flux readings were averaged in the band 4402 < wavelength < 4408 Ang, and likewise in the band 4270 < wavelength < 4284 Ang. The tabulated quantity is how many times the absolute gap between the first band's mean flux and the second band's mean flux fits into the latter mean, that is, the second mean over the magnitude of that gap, 10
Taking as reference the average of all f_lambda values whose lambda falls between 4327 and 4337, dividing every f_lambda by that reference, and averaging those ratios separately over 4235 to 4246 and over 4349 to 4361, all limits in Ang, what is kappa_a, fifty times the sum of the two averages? 97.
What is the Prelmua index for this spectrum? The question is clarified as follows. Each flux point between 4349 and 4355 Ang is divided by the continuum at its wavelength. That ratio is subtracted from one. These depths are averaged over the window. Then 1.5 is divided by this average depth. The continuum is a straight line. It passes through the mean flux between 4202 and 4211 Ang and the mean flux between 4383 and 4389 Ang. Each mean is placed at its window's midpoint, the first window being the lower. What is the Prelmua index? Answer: -12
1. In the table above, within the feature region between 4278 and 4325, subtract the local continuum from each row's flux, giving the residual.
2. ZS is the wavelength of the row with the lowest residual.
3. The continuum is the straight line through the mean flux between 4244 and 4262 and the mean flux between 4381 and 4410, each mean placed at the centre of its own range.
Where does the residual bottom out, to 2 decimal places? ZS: 4308.33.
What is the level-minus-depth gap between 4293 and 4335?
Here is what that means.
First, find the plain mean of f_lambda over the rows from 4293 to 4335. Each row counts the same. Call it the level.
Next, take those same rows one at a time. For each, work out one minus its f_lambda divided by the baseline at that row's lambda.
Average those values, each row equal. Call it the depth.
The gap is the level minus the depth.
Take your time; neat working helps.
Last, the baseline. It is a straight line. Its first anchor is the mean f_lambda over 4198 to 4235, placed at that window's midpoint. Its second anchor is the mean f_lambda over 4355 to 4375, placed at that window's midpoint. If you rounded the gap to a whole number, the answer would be 216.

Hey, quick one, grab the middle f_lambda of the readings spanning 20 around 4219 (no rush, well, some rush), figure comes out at 225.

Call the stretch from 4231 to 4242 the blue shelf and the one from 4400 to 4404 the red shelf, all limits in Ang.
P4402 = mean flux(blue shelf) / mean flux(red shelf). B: 0.85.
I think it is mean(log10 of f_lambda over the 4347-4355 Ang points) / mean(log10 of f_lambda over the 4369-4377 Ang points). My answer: 0.99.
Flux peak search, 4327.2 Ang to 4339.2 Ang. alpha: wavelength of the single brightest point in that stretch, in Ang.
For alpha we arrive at 4332.21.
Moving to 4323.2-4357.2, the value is 4332.21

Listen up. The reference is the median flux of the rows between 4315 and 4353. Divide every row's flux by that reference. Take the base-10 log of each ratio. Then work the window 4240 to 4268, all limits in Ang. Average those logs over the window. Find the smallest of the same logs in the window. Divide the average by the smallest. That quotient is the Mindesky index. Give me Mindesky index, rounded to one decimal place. 0.4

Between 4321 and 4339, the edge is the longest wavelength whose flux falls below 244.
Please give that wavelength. 4338.20 Ang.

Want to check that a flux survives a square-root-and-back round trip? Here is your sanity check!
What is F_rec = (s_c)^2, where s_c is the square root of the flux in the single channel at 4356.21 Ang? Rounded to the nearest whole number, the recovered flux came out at 253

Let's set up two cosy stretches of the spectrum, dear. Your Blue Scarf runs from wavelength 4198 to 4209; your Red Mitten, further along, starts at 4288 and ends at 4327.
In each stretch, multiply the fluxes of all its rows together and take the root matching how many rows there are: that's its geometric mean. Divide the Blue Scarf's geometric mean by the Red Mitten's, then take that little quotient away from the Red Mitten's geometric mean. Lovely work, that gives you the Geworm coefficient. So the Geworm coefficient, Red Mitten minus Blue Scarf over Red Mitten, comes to 205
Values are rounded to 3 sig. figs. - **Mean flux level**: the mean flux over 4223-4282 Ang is 219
